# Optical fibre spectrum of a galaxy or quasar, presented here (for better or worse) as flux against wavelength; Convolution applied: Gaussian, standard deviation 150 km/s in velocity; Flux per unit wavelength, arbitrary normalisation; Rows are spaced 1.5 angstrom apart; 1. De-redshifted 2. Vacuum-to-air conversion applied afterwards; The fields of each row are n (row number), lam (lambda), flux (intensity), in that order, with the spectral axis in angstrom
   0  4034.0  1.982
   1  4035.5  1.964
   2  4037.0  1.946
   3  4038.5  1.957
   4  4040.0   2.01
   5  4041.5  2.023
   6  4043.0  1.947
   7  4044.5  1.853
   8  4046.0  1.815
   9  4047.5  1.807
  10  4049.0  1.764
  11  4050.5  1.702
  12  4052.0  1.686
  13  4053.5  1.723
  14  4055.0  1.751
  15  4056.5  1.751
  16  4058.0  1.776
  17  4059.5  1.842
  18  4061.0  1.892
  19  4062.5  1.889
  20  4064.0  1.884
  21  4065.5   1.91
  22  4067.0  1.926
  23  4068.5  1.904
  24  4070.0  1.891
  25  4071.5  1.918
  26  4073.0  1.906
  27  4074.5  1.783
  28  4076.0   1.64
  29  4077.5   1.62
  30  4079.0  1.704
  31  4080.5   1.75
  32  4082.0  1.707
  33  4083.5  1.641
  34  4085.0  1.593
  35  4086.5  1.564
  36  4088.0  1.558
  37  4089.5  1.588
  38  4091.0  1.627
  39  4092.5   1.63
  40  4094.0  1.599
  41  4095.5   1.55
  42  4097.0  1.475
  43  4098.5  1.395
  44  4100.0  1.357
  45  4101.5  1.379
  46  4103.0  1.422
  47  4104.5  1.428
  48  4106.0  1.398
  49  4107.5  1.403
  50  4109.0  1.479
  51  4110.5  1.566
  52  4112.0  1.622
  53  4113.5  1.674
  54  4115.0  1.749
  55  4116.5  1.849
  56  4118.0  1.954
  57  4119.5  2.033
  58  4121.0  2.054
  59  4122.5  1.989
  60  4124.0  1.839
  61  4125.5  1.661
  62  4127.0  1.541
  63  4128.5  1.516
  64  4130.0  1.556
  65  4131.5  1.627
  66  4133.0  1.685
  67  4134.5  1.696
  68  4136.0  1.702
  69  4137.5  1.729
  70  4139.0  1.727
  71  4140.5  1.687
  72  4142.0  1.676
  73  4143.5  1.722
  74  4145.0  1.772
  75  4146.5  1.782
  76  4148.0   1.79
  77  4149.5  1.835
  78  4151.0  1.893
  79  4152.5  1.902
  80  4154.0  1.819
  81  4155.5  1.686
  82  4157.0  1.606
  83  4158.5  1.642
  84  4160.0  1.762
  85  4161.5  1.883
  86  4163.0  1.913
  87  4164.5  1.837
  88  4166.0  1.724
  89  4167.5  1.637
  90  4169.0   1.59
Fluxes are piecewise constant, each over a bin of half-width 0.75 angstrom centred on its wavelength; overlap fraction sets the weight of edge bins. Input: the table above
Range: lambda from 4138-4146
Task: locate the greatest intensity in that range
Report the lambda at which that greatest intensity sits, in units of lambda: 4145.0 angstrom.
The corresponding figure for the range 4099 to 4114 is 4113.5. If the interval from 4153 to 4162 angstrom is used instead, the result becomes 4161.5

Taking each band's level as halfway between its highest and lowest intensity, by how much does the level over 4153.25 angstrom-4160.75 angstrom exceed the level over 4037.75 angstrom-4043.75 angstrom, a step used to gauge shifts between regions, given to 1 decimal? -0.3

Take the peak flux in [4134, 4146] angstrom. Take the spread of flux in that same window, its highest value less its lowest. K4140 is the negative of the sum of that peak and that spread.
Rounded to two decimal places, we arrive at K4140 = -1.87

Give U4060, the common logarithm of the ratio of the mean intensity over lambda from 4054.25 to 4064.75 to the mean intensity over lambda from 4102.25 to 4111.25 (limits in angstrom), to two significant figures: 0.10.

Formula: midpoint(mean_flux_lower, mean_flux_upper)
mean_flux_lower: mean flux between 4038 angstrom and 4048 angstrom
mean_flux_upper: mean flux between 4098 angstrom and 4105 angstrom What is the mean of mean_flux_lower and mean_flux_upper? 1.66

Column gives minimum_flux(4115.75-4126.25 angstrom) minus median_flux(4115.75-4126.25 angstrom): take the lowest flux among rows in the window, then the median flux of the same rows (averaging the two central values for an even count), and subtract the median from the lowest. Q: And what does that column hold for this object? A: -0.29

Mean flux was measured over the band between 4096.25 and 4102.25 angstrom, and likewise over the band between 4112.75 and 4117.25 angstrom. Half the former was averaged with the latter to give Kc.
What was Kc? 1.23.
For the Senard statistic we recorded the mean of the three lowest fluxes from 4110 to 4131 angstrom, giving 1.54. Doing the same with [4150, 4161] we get 1.64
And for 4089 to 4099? 1.47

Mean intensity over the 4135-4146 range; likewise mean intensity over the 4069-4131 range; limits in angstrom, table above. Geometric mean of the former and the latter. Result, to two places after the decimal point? 1.68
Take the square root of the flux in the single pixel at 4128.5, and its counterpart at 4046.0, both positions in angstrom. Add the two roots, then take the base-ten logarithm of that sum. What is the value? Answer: 0.411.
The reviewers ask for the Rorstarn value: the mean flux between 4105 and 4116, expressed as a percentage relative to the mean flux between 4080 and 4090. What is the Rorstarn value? 96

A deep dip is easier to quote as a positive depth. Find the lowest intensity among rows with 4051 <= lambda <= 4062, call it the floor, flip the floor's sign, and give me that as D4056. -1.69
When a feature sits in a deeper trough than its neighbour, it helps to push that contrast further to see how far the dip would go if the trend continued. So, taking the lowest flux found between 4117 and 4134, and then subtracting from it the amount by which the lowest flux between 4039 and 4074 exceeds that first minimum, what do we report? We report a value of 1.35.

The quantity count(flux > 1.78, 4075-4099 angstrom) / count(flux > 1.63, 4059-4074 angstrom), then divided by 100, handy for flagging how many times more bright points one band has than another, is 0.000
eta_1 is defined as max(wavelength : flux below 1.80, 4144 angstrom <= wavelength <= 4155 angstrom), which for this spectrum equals 4148.0 angstrom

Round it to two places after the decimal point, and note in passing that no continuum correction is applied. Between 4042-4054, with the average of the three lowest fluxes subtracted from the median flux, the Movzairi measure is 0.08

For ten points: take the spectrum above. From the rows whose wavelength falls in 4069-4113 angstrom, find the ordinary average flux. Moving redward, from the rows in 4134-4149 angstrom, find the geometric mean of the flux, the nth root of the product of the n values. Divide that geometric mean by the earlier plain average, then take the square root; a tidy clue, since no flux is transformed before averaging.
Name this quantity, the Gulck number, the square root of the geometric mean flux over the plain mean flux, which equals 1.04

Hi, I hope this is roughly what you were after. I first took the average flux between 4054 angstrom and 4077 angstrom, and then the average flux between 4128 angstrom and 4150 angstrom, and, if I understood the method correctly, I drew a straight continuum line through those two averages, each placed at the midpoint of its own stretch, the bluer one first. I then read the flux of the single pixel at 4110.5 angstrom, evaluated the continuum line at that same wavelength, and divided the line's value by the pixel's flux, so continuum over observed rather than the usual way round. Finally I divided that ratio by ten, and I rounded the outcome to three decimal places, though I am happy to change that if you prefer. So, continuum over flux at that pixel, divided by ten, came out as 0.112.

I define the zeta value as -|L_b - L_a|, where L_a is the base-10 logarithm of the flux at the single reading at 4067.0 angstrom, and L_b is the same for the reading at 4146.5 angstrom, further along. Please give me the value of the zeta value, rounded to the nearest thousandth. -0.034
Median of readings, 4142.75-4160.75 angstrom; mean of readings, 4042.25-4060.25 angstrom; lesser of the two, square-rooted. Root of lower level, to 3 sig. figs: 1.33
